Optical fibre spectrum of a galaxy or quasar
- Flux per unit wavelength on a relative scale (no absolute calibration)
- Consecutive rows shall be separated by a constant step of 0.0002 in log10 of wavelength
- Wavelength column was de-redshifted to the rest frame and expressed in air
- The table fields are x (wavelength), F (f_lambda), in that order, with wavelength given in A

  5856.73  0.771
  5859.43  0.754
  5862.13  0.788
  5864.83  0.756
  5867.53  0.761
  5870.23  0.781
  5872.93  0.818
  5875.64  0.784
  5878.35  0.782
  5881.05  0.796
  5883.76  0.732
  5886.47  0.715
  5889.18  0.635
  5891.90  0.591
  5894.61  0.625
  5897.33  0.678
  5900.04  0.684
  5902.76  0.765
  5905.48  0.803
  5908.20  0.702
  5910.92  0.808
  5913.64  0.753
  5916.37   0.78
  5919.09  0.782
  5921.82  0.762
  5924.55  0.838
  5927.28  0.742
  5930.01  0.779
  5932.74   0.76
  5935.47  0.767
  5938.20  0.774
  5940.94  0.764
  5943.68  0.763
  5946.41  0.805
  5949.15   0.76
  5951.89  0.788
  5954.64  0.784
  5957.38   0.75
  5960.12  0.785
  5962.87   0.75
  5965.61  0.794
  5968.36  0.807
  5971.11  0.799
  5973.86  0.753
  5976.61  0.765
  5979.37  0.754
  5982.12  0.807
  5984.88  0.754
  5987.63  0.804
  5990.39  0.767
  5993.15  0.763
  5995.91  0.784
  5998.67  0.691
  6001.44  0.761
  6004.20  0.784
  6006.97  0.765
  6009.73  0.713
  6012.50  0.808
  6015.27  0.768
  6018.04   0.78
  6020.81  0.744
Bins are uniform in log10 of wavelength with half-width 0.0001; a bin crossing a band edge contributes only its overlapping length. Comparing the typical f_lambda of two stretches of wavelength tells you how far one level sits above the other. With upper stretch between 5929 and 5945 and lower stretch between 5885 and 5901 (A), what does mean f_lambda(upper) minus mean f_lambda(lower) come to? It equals 0.113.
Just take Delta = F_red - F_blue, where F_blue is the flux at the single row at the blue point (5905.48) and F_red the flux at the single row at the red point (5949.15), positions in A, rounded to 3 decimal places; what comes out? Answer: -0.043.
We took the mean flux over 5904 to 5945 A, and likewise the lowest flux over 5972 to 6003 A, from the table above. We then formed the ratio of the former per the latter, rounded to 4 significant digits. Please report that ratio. 1.117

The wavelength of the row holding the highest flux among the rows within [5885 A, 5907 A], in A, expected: 5905.48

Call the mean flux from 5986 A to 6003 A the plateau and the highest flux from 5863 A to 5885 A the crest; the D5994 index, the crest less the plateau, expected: 0.056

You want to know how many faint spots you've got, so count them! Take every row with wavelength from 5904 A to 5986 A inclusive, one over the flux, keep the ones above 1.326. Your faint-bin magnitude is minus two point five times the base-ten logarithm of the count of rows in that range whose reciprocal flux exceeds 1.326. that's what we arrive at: -2.3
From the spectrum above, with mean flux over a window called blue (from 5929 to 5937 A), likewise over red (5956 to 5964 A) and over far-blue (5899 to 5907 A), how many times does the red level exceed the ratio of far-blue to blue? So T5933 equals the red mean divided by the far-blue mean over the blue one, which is 0.780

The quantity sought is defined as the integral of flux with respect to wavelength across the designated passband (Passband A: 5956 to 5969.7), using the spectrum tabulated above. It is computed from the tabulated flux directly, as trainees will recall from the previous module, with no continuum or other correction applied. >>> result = 10.7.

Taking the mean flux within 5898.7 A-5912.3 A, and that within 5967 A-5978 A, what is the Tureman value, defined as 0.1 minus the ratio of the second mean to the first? -0.94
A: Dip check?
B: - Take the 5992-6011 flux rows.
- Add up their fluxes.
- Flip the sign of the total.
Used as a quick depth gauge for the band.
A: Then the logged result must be -5.3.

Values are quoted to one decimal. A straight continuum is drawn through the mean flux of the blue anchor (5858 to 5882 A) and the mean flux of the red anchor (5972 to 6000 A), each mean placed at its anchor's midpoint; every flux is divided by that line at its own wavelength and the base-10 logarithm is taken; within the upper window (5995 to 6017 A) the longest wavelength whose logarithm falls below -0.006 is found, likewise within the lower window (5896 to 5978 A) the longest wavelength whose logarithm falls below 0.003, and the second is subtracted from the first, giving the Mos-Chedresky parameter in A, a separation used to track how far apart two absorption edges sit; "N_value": 33.1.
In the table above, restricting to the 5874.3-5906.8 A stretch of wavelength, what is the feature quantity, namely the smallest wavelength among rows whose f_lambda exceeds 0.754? 5875.64 A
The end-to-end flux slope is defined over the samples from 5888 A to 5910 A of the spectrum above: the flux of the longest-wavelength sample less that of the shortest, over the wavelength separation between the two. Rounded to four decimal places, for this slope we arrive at 0.0035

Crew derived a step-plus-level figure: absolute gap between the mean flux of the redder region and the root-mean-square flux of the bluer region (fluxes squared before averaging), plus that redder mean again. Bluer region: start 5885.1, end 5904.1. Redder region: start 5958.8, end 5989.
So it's 0.886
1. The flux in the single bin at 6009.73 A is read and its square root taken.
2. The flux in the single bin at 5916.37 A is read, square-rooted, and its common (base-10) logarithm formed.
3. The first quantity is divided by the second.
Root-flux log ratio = -15.7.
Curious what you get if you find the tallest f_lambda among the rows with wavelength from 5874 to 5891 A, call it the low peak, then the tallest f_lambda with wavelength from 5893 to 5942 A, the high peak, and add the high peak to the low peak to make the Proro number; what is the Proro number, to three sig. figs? 1.63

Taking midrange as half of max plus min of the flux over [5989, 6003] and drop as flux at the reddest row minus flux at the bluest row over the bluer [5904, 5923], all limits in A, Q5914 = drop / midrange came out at -0.06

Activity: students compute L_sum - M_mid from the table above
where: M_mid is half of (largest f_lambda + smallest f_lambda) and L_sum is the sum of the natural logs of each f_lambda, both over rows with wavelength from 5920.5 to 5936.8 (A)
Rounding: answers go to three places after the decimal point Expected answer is -2.326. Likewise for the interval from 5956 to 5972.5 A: -2.265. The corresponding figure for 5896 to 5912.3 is -2.566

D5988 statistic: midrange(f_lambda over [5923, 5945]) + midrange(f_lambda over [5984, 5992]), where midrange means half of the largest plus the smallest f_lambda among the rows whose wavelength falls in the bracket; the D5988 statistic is 1.57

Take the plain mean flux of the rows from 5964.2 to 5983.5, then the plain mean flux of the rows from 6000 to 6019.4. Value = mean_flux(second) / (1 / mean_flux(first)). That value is 0.601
